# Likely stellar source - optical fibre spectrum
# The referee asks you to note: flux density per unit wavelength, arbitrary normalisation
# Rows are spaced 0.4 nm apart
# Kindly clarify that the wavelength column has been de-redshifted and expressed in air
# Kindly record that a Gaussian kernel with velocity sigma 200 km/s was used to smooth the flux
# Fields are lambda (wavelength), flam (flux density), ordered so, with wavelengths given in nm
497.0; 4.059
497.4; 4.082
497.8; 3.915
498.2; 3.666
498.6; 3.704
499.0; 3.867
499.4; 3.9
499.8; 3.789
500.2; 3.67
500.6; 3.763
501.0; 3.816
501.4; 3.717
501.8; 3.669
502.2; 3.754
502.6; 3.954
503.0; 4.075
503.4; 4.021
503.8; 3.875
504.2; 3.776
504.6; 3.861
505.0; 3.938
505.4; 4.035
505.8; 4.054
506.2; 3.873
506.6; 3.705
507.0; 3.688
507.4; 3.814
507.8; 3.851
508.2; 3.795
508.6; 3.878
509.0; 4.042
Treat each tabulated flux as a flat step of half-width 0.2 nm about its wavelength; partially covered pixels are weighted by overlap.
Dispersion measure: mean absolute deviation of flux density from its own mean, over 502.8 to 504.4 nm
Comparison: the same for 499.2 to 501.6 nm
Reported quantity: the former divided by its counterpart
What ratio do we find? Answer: 1.9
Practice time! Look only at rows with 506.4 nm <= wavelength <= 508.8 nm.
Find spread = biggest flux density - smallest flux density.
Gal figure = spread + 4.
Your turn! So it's 4.19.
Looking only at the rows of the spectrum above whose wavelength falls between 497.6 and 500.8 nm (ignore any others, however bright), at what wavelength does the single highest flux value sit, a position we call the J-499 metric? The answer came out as 497.8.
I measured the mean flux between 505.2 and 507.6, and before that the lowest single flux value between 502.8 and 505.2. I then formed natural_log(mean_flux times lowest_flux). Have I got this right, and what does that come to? 2.68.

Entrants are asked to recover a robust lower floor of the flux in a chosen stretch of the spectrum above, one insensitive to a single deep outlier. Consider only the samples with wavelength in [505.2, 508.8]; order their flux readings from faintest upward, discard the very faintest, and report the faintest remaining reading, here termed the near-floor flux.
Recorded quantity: 3.705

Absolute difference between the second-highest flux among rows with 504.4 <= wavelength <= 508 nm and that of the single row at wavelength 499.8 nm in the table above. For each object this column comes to 0.25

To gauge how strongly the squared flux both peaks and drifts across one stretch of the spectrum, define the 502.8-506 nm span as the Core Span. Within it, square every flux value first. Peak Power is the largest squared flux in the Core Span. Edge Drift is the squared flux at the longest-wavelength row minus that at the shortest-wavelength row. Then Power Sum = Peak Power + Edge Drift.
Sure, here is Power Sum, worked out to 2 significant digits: 16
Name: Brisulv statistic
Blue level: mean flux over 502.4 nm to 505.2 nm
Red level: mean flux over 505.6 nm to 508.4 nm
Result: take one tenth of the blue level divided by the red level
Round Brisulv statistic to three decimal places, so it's 0.103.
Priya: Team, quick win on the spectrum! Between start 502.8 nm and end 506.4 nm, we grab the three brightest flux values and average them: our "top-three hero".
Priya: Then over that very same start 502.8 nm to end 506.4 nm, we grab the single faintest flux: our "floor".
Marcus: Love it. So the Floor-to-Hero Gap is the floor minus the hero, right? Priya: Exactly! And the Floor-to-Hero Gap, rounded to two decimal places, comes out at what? -0.28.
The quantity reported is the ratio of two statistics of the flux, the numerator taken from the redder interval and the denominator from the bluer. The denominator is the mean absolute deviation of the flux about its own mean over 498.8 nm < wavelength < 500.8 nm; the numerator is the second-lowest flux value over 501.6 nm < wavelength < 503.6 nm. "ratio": 55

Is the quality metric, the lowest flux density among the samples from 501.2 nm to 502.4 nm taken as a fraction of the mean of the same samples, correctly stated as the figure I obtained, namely 0.988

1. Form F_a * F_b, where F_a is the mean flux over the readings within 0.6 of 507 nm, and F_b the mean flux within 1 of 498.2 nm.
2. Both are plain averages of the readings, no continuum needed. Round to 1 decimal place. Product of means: 14.4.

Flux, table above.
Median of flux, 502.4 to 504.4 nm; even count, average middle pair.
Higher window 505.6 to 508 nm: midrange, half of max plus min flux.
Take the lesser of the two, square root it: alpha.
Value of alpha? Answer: 1.97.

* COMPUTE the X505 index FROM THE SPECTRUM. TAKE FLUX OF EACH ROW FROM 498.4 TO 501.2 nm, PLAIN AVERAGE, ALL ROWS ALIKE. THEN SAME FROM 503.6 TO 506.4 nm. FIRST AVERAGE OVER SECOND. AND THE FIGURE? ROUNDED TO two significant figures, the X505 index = 0.97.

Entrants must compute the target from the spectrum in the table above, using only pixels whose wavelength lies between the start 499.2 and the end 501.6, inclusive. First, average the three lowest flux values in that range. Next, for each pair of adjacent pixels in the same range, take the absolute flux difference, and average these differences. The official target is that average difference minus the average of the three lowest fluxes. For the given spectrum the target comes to -3.62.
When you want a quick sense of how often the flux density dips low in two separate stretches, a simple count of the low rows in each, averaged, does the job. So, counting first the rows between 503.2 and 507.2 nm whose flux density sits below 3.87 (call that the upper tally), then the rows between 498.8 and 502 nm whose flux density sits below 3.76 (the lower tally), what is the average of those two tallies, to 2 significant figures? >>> 3.5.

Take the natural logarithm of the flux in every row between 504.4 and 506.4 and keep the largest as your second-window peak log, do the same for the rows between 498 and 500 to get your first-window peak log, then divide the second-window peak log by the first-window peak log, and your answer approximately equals 1.03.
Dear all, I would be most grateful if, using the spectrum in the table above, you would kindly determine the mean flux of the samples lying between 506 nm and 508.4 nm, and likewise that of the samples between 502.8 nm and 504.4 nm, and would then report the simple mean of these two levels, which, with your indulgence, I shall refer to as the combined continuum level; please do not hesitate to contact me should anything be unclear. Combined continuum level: 3.86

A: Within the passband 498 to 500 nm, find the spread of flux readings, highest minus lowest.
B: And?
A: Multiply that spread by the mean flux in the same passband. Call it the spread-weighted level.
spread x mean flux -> 0.89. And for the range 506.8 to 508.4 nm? 0.62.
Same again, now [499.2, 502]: 0.87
